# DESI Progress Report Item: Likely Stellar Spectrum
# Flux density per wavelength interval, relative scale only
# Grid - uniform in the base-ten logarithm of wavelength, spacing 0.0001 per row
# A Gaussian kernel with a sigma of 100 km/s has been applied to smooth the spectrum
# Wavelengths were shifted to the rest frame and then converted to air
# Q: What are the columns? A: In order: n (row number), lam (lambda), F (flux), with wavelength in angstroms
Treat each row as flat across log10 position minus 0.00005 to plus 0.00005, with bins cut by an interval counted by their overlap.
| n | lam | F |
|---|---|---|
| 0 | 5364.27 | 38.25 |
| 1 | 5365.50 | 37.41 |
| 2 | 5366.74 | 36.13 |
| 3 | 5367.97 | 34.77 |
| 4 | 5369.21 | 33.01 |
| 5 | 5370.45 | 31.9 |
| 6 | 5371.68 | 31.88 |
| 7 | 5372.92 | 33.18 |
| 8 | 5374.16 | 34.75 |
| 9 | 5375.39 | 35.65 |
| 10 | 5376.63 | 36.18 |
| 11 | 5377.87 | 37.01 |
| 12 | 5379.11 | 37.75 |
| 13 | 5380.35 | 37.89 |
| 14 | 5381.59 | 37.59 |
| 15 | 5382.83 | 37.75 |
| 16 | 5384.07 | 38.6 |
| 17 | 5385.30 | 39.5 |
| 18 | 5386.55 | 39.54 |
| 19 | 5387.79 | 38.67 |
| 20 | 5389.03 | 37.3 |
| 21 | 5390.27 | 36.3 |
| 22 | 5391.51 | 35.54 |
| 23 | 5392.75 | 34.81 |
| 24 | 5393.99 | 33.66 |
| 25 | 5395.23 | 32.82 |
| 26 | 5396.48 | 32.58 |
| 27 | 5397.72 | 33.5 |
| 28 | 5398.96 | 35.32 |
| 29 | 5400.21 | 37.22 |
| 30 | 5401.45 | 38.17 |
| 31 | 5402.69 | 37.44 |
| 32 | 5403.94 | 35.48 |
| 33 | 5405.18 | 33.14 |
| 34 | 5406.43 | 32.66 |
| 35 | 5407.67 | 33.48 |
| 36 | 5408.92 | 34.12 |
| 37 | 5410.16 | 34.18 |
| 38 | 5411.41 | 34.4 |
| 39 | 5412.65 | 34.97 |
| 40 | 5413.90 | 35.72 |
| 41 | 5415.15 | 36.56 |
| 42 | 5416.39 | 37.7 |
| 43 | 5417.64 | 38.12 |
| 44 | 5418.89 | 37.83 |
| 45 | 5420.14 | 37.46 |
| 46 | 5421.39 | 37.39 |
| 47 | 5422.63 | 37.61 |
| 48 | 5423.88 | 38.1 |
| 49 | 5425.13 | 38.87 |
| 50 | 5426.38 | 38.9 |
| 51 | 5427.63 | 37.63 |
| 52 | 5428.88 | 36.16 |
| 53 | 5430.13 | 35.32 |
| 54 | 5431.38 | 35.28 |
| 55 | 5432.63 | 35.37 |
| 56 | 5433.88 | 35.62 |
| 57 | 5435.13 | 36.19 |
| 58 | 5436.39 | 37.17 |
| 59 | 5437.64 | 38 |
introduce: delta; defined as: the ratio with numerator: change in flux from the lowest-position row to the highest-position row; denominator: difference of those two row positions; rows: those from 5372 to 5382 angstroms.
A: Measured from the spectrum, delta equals 0.51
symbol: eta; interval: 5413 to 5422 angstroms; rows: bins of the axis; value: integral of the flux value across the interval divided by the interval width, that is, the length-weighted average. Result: 37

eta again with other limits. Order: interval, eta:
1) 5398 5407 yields 36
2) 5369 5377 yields 34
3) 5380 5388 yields 39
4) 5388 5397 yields 35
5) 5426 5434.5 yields 36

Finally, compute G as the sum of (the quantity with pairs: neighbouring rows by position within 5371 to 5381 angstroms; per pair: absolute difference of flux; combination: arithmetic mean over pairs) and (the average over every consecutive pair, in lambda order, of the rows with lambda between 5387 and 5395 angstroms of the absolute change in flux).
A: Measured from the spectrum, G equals 1.9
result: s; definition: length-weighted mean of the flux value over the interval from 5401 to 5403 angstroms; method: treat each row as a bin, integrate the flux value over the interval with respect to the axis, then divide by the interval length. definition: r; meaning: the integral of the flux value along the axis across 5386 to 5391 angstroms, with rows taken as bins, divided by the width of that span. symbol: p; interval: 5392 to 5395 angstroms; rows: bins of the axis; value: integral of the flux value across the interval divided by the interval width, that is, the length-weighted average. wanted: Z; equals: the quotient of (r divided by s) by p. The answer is 0.0293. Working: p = 34.2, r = 37.9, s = 37.9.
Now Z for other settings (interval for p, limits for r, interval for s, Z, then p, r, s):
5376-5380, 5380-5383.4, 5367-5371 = 0.0304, 37.0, 37.7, 33.5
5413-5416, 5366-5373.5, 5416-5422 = 0.0246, 36.2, 33.5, 37.6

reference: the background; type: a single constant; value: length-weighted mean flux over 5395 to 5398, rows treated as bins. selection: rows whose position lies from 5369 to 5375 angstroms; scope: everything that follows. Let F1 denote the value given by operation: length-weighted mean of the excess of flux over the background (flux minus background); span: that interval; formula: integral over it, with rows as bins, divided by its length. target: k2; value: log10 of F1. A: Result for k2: -0.77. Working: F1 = 0.2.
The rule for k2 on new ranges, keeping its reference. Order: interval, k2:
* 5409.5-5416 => 0.38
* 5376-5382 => 0.64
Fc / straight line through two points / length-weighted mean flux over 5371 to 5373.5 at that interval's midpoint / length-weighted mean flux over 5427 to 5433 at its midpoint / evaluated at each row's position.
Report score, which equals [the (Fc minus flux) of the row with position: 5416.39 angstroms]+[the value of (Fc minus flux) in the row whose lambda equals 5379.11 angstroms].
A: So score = -7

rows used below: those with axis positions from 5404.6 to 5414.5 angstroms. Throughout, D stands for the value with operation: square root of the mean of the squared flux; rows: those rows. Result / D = 34.1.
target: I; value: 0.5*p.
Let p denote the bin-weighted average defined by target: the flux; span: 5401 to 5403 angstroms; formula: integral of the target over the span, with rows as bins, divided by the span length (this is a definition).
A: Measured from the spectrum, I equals 19.0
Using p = 38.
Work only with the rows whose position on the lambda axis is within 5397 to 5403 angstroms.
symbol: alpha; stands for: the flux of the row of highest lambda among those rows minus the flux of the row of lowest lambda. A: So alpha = 4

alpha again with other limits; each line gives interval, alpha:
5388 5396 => -4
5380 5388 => 1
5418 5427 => 1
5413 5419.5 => 2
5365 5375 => -3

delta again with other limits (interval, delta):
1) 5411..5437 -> 0.11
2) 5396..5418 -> 0.26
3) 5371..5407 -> 0.02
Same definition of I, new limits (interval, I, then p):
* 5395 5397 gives 16.3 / 33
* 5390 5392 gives 18.0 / 36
